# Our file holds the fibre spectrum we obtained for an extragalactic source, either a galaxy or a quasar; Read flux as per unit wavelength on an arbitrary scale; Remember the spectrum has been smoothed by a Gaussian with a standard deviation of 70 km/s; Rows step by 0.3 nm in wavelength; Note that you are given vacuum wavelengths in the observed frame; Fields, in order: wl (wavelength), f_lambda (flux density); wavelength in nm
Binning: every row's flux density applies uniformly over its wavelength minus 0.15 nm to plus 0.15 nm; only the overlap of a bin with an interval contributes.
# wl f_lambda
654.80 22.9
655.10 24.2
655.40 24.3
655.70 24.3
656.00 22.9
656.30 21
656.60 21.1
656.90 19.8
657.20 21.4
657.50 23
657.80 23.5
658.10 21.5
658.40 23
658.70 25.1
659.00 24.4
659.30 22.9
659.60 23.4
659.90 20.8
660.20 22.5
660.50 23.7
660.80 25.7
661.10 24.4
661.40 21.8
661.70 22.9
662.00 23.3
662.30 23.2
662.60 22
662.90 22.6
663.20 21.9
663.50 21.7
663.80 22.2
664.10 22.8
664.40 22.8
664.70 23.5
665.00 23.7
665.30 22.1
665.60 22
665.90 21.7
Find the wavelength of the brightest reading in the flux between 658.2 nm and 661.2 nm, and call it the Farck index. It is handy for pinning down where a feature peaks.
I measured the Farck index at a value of 660.80 nm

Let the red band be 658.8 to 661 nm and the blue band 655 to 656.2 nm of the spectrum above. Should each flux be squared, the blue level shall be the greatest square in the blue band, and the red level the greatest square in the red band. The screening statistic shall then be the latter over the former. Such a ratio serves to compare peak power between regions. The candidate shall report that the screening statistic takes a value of 1.12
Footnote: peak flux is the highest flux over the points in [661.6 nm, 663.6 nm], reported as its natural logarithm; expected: 3.15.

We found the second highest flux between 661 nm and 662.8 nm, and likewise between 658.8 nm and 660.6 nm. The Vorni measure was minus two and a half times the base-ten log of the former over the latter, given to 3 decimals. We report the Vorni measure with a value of 0.018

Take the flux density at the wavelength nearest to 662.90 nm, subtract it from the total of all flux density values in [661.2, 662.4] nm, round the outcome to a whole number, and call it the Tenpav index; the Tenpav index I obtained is 69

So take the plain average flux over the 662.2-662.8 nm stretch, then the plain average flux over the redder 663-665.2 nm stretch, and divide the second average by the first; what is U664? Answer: 1.00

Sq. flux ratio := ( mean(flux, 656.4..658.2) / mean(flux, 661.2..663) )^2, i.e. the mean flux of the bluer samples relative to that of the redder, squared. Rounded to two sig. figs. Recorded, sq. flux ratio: 0.92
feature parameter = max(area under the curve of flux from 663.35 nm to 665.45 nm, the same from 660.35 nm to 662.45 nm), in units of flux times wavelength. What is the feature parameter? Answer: 49.5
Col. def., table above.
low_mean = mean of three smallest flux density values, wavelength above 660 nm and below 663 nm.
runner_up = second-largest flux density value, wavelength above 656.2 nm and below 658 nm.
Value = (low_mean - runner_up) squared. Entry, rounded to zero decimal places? 1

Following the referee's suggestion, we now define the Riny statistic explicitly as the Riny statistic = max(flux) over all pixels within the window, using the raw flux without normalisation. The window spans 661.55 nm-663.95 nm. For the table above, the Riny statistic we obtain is 23.3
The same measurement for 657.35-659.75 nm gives 25.1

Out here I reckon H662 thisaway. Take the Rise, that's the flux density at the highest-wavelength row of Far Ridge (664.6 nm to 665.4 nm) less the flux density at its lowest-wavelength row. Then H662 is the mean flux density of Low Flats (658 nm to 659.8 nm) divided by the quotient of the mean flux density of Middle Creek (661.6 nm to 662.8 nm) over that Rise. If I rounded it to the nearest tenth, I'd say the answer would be -1.4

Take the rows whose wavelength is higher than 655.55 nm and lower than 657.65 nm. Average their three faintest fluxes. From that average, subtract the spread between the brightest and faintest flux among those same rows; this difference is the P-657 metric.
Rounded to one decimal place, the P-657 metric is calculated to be 16.1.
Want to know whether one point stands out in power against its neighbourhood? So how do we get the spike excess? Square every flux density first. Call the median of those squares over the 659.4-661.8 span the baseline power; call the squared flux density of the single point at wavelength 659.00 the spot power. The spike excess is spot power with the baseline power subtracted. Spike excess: 59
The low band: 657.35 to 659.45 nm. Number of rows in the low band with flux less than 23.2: 4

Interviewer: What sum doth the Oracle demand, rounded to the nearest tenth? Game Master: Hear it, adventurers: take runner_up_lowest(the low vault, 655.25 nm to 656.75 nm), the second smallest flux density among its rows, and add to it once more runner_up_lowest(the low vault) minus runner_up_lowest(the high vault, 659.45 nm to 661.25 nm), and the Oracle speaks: 19.7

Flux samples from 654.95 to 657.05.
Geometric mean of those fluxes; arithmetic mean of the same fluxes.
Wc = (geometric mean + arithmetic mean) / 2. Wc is 22.5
